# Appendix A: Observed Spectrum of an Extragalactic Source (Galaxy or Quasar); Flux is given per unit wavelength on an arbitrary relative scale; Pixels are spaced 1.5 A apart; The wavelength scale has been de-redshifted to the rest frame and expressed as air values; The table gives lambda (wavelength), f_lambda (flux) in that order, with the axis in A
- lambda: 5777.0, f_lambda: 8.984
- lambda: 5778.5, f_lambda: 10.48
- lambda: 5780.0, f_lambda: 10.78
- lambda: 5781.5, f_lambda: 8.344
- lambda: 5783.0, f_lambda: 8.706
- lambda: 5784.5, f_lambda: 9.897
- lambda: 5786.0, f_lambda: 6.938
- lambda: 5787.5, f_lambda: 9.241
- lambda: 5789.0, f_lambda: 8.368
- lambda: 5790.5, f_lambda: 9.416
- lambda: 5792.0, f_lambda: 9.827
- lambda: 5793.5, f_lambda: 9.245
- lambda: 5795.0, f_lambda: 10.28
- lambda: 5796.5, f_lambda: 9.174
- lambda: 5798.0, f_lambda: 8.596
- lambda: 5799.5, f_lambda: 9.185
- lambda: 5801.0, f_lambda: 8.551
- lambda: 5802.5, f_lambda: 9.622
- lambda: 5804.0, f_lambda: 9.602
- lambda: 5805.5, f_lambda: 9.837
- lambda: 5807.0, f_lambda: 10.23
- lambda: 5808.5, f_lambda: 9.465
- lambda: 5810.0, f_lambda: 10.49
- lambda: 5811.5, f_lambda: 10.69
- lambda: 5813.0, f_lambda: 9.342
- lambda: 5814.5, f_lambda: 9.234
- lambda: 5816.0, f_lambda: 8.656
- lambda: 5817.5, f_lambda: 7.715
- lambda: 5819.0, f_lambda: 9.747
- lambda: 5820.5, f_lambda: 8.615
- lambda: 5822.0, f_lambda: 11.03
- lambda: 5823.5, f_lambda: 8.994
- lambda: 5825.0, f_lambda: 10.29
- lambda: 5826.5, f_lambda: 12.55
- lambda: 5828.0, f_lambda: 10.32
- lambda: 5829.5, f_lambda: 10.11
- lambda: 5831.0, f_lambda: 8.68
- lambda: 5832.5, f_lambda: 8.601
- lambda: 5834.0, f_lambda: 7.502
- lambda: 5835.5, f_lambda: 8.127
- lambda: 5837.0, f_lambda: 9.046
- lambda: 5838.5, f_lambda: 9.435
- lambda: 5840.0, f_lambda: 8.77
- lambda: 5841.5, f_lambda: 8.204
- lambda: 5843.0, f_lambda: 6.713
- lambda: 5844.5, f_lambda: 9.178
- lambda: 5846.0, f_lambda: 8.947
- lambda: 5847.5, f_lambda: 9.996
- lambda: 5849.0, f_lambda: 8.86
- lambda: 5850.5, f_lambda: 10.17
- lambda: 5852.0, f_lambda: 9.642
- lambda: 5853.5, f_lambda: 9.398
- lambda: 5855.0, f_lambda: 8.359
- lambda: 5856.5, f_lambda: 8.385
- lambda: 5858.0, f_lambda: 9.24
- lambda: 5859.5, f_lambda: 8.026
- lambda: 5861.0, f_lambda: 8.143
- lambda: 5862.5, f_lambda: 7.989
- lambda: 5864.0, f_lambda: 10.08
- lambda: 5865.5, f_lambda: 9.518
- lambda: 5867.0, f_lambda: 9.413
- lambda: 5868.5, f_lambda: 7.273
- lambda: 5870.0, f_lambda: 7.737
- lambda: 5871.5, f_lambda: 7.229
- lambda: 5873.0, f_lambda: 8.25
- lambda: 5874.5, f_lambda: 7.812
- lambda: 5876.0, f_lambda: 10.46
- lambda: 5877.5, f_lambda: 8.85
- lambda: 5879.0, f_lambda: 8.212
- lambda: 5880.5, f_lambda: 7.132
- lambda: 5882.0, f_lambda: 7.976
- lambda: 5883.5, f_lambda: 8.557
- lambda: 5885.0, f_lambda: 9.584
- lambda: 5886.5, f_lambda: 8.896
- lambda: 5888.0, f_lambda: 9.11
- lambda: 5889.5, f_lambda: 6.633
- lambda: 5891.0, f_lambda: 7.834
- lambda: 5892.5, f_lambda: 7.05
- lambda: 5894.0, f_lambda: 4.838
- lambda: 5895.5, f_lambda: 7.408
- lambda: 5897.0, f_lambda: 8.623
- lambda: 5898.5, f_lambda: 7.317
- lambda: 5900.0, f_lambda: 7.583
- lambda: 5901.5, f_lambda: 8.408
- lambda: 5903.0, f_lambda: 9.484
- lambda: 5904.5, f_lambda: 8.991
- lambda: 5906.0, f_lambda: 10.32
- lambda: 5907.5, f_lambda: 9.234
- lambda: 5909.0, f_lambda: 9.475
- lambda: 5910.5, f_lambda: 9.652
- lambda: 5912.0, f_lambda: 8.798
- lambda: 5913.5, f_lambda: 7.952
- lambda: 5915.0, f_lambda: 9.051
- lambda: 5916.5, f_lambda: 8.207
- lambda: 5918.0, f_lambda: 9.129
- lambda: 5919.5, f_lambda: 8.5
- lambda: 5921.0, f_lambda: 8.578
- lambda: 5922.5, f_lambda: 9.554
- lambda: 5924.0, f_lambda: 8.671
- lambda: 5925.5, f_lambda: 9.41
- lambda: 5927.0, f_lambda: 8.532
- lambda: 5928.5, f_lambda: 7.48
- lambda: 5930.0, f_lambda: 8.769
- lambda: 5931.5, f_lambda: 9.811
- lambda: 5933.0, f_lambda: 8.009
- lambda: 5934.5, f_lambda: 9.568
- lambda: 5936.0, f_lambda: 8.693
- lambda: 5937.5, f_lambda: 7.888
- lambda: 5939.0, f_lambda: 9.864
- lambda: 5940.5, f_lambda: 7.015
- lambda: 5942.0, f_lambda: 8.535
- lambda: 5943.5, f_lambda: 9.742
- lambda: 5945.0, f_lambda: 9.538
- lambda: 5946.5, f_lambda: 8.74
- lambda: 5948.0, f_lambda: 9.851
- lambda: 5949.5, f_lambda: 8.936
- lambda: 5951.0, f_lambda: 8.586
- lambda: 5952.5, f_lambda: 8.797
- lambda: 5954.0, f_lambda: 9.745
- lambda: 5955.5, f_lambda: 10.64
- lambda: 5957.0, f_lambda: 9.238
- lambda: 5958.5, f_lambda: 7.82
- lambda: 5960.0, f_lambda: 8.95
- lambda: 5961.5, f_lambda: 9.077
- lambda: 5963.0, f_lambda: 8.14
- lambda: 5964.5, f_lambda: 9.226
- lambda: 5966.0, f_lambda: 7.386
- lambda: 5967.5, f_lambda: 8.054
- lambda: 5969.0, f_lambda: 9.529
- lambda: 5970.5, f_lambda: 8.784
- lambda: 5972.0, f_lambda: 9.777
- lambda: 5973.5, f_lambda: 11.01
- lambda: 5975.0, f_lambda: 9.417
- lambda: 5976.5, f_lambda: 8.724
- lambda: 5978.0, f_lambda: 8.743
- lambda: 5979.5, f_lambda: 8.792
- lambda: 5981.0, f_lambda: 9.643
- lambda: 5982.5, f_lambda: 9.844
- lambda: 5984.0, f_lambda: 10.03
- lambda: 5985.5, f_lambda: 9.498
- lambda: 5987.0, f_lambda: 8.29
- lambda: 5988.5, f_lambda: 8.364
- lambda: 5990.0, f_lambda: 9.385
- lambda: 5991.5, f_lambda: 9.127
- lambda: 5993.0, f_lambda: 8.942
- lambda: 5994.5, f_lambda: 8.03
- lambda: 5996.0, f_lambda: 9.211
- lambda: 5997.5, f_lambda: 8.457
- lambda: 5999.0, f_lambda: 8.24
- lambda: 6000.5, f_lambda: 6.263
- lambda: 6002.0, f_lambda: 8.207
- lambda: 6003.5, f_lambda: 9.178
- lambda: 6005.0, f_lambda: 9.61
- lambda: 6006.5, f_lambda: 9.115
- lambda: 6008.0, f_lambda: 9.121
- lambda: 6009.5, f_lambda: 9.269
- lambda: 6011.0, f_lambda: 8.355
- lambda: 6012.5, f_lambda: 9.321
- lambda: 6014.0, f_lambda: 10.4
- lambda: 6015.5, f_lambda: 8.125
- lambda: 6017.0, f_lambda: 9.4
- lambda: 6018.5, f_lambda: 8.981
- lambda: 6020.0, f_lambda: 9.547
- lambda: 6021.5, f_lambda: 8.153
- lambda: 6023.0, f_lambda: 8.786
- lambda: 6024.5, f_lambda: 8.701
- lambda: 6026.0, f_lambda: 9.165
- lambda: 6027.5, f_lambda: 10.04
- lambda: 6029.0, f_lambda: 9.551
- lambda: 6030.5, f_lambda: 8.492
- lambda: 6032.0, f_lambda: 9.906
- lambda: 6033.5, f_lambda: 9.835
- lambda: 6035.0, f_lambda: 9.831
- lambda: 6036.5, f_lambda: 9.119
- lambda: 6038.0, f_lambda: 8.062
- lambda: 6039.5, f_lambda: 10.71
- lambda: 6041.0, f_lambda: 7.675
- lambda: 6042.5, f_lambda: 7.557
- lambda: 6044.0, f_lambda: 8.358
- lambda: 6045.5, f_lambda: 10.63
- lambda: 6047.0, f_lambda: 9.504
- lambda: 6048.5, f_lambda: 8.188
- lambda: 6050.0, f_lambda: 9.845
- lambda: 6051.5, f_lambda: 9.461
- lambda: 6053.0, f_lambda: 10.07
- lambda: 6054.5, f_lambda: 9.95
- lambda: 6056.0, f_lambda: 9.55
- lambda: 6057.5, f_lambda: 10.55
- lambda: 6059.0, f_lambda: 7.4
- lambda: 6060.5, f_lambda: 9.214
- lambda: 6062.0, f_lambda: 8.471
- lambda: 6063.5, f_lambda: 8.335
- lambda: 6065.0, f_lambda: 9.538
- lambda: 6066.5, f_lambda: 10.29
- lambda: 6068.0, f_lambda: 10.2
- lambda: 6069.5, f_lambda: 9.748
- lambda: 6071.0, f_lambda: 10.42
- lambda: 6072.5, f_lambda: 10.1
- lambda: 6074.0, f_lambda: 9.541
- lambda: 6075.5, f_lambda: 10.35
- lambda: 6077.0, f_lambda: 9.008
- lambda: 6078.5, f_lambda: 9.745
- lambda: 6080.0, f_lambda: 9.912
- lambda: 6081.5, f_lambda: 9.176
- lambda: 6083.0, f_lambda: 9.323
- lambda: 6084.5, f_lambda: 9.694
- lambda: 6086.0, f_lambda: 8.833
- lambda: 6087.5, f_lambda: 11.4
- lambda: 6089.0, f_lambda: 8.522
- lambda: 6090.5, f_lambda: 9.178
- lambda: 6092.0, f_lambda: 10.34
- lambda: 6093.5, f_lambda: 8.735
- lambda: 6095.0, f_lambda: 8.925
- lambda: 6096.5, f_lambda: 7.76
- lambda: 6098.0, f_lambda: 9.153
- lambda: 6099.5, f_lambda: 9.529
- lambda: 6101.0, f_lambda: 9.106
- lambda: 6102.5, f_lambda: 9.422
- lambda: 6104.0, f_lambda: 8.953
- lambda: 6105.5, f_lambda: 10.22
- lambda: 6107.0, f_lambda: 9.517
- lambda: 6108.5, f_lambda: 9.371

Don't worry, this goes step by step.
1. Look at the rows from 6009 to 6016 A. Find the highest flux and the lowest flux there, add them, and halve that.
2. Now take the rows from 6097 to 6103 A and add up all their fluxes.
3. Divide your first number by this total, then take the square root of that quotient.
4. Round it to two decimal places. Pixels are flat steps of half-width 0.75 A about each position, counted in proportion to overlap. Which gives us 0.50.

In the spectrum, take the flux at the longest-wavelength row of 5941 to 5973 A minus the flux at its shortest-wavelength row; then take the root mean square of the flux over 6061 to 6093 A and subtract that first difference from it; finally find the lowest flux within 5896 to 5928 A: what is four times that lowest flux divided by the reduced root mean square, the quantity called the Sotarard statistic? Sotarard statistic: 3.48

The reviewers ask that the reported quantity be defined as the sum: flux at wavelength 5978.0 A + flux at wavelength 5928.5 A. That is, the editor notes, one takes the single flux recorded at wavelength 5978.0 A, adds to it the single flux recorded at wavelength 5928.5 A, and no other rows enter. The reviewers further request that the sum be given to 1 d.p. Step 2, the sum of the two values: 16.2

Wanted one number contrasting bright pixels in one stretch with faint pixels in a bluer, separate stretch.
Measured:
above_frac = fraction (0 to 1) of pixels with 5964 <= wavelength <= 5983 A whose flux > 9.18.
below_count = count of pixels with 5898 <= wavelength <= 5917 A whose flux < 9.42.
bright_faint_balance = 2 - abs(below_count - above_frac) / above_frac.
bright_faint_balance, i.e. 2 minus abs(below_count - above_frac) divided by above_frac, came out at -14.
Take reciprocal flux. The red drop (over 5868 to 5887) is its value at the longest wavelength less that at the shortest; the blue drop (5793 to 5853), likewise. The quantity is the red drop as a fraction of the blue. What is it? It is 5.6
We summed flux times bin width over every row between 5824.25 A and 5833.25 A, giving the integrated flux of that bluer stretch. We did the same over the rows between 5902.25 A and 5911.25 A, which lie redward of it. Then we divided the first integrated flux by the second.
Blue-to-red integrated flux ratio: 1.06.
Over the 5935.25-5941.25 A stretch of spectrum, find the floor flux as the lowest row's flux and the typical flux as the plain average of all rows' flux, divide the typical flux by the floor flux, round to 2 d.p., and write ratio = 1.19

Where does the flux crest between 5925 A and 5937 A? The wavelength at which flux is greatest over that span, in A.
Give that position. 5931.5 A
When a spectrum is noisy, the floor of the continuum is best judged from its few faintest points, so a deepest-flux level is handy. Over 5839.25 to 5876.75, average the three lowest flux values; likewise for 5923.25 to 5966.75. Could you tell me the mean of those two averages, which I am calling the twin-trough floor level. 7.18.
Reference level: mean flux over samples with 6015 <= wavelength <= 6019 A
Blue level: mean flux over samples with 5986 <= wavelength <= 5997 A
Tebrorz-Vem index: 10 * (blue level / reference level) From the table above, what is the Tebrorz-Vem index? 9.9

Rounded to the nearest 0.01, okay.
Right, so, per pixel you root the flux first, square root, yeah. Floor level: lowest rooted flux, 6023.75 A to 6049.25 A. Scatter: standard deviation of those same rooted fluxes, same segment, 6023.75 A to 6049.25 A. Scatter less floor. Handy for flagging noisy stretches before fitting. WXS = -2.59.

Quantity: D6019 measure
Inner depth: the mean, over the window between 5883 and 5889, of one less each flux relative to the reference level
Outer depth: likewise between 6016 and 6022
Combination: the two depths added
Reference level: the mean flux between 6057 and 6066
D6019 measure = -0.02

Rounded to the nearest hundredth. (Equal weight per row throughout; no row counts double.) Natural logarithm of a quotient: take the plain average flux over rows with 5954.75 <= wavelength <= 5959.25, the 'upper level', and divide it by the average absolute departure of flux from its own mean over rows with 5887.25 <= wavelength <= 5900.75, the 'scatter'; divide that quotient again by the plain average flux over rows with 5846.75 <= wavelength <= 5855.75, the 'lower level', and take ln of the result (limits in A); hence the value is 0.19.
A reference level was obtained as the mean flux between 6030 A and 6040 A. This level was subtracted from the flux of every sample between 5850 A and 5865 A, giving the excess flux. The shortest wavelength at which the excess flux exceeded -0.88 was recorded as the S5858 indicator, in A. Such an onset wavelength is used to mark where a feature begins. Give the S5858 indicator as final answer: 5850.5 A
